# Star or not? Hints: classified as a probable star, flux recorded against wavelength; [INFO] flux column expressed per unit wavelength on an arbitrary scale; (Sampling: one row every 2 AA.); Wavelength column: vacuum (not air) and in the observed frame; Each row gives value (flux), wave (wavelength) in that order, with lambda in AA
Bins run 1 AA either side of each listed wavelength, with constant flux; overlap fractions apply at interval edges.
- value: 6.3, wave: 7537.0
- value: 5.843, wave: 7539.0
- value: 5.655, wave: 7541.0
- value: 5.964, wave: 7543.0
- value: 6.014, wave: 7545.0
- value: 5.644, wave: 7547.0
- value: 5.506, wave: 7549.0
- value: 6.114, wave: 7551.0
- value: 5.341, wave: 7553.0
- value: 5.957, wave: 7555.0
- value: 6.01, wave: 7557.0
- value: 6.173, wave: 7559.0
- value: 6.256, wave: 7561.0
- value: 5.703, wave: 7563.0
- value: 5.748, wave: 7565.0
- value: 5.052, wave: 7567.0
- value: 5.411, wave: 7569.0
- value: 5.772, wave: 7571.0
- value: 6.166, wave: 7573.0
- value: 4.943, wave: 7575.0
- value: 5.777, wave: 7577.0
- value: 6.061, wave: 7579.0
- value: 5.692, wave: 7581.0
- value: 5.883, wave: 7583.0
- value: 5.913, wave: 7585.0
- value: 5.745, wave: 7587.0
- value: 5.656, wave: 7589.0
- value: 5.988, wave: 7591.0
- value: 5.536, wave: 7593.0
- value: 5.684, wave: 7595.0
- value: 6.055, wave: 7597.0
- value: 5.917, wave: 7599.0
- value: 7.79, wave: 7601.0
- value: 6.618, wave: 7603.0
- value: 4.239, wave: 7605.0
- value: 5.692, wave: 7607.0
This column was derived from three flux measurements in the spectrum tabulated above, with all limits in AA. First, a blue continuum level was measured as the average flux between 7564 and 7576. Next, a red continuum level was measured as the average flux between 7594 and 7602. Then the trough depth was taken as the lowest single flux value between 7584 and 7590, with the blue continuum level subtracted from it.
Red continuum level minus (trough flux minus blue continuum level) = 6.22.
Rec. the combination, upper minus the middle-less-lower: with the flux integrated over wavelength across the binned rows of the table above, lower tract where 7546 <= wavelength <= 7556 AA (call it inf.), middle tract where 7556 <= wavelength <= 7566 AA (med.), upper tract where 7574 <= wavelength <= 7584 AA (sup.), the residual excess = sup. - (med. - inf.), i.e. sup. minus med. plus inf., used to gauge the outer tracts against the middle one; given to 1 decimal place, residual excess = 54.1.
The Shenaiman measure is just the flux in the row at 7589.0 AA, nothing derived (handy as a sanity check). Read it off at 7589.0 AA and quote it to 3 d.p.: 5.656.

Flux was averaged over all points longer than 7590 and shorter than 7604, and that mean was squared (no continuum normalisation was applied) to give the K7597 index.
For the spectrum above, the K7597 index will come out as 38.77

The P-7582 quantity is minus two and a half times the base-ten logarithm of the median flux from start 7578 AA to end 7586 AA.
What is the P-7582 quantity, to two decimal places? -1.93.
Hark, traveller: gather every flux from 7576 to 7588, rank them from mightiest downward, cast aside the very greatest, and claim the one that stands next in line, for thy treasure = 5.913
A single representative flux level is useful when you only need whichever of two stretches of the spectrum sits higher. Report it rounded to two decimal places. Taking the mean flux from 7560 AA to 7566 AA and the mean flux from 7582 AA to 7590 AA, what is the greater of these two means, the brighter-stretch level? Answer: 5.90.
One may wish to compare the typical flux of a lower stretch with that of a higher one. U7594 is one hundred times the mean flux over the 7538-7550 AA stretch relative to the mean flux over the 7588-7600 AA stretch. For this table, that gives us 99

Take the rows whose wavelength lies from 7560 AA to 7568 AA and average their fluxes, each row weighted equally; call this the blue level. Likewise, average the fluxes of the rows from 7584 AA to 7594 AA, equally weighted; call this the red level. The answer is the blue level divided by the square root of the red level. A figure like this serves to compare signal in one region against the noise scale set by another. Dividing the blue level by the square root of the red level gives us 2.37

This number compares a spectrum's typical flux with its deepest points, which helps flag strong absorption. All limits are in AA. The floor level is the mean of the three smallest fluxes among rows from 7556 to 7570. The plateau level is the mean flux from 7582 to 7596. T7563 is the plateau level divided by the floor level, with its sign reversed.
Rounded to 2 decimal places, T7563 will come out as -1.07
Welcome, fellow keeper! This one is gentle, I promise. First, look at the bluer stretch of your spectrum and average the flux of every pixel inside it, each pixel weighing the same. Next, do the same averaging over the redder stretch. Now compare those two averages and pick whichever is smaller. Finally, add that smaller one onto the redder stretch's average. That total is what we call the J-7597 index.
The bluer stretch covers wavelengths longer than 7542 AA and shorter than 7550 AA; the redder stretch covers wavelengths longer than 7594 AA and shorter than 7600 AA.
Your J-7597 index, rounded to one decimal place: 11.7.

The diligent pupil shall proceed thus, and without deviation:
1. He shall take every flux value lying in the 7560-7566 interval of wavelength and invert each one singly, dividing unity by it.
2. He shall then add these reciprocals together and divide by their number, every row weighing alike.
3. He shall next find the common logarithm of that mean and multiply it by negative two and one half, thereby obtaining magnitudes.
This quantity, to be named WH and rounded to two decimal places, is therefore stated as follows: 1.93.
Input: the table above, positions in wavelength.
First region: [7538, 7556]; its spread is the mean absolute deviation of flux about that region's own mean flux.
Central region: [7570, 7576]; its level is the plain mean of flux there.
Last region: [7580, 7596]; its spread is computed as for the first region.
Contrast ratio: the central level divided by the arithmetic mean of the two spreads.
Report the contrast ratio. 33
